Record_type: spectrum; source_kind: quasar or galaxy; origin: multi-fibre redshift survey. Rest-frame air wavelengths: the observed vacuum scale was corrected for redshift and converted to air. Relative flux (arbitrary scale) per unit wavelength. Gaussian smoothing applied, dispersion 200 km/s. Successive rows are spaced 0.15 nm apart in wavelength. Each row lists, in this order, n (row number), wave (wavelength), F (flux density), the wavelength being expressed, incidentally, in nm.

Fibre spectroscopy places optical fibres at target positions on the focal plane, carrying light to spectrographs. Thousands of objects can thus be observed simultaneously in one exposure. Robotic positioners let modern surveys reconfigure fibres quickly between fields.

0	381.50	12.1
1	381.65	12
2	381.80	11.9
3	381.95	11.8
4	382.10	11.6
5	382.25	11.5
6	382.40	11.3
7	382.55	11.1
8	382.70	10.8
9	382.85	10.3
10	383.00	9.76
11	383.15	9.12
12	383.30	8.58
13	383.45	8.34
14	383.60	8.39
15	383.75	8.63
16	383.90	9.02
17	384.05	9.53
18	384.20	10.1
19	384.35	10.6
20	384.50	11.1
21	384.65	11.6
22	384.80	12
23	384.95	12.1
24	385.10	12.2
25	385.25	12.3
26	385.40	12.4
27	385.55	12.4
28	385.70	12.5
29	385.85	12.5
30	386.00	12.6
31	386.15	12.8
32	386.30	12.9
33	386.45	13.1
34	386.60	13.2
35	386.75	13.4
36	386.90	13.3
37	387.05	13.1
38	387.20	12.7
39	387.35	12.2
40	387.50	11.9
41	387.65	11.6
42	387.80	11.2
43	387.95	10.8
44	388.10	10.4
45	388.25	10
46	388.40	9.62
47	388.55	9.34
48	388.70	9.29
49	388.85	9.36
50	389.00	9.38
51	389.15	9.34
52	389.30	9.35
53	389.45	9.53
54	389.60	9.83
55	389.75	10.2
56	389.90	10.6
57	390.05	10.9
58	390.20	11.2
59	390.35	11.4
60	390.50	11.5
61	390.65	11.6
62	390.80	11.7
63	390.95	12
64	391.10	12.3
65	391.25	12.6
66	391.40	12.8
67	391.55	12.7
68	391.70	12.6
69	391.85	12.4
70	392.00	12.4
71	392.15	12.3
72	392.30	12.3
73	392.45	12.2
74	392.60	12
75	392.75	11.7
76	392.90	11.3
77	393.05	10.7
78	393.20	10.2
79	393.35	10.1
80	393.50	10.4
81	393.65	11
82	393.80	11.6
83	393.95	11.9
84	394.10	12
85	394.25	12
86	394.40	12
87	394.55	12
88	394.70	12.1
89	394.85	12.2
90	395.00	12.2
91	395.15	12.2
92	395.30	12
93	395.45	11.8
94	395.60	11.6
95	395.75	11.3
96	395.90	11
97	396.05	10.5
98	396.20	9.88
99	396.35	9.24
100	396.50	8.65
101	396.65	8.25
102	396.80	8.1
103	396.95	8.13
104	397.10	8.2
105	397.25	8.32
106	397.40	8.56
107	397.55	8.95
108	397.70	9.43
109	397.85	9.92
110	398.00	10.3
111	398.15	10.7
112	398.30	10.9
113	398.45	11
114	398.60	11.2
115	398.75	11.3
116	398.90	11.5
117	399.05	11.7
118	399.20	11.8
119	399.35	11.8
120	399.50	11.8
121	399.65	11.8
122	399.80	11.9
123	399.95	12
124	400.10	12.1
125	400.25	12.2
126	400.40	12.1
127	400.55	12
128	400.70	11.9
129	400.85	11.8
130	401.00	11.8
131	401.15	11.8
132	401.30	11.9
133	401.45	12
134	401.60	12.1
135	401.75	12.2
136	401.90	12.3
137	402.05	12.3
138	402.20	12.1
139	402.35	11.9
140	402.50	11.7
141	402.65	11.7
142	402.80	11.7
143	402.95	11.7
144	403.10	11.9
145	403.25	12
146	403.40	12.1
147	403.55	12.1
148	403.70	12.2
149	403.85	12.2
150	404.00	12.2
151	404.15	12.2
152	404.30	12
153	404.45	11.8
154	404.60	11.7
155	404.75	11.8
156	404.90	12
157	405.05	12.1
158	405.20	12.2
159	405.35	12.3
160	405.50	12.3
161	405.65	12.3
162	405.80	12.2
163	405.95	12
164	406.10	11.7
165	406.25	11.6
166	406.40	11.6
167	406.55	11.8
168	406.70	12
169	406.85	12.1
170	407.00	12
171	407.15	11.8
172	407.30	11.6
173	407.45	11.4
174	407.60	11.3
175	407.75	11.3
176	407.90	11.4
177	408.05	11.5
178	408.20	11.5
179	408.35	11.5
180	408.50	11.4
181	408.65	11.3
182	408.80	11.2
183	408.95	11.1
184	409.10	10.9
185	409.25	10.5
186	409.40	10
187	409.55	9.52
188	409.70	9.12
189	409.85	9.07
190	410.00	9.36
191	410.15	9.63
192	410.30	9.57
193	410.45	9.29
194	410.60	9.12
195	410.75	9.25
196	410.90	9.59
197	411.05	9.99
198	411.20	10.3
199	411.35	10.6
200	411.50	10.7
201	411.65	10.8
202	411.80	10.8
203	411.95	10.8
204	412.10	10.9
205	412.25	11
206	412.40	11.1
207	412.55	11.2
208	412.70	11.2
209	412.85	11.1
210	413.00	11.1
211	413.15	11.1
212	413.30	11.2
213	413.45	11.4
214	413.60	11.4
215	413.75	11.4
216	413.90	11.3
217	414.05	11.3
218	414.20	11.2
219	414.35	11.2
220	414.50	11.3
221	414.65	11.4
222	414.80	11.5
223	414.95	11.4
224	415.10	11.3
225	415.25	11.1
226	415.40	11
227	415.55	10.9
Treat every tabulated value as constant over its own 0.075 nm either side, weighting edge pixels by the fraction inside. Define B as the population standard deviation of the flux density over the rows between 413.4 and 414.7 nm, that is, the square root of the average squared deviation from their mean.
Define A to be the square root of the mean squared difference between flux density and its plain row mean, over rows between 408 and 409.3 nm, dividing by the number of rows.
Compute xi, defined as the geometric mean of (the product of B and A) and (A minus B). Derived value 0.08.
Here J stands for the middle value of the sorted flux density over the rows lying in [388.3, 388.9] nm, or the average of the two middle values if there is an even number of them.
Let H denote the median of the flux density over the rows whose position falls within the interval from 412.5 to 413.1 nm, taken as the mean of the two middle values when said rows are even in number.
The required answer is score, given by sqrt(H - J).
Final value 1.3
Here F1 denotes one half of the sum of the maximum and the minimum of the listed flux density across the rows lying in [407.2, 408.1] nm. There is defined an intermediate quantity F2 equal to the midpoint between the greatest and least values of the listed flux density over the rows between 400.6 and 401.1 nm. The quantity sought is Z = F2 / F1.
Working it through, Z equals 1.03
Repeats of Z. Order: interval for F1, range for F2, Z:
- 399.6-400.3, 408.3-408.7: 0.95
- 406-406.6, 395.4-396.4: 0.90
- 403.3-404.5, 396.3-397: 0.72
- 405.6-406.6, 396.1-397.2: 0.75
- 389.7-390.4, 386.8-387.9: 1.13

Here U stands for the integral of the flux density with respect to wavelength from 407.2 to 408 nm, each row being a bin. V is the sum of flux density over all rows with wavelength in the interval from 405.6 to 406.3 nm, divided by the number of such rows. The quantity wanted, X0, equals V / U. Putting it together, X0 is 1.31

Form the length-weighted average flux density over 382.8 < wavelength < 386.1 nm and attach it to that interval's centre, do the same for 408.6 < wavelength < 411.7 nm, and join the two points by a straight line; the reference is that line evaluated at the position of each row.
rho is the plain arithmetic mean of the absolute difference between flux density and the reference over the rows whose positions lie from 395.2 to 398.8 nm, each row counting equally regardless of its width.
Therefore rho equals 1.17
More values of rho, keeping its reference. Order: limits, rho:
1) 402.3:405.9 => 1.81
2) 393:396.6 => 1.09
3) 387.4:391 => 0.87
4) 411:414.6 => 1.06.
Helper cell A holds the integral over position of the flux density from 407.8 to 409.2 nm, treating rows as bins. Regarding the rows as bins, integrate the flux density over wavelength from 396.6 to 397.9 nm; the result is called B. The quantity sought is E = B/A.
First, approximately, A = 15.8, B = 11.2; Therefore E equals 0.71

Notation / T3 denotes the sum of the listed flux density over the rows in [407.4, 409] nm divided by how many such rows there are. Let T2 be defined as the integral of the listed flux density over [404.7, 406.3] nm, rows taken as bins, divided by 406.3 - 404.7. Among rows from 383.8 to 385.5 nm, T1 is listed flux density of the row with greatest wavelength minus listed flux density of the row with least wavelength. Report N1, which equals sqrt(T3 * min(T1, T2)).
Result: 6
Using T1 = 3.4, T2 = 12.1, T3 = 11.4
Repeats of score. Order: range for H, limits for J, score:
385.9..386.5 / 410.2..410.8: 1.9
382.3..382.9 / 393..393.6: 0.8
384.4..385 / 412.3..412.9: 0.8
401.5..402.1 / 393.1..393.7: 1.4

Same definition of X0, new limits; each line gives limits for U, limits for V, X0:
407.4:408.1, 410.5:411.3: 1.21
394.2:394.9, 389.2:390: 1.17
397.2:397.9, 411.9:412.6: 1.74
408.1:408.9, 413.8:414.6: 1.24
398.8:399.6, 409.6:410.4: 1.00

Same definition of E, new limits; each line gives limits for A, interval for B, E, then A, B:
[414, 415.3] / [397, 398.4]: 0.90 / 14.7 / 13.3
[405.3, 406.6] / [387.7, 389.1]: 0.89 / 15.6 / 13.9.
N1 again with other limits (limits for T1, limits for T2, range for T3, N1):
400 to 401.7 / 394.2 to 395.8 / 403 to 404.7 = 0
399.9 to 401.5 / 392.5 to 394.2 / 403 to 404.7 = 0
